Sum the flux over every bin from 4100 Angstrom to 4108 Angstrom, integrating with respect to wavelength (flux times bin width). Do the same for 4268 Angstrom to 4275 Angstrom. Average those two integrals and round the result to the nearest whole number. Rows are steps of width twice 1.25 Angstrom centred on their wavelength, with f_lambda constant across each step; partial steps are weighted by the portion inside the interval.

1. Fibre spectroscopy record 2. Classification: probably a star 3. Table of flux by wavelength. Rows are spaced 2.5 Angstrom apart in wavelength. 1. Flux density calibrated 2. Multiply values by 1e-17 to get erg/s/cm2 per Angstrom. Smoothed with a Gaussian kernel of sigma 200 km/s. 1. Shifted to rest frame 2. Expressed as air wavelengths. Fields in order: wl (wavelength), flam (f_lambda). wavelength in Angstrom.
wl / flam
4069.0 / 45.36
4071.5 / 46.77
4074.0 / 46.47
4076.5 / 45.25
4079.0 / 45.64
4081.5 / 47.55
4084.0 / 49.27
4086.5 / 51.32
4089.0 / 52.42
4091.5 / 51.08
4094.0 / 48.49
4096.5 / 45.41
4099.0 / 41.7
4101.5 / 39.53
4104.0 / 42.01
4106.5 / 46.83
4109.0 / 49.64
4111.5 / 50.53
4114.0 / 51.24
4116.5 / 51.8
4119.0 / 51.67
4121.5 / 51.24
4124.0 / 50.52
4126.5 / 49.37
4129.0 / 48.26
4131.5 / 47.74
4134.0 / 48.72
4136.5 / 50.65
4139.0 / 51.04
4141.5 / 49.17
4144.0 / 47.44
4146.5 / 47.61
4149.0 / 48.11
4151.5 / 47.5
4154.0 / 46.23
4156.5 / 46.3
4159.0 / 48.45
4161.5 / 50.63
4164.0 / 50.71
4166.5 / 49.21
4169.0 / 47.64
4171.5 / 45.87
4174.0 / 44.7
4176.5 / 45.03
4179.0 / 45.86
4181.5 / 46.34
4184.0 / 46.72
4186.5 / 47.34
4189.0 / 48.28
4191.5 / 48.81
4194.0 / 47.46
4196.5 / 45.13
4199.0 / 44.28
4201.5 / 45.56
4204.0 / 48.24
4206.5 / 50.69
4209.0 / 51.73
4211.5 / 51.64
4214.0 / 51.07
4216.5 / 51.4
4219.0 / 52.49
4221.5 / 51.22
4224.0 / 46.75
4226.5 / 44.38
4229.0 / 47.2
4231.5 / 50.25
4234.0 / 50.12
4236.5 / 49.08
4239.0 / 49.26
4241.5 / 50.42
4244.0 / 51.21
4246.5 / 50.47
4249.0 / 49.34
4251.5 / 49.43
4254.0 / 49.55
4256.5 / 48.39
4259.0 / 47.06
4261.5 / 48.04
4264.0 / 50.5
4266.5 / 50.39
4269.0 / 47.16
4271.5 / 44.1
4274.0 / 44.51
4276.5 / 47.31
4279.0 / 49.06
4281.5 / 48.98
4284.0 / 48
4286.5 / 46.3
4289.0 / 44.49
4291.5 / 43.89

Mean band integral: 330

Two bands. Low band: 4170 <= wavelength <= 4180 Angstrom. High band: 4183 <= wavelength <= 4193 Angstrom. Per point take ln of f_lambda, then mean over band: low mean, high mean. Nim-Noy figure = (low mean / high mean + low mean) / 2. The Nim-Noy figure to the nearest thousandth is 2.401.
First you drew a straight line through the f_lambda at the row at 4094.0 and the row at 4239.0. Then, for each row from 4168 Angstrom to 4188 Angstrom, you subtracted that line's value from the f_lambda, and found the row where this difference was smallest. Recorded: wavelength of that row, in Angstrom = 4174.0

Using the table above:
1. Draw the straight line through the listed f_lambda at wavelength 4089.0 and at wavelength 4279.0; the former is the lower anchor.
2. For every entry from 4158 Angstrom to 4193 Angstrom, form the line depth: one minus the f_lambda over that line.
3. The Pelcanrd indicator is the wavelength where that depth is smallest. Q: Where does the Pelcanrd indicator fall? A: 4164.0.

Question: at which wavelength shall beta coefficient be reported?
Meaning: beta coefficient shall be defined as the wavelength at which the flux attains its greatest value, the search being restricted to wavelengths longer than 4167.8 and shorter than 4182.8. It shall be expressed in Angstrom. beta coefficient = 4169.0 Angstrom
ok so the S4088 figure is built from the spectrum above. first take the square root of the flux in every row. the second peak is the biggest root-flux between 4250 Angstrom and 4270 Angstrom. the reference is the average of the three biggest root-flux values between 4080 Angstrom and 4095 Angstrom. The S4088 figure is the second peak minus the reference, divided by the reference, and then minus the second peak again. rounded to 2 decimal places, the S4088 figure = -7.12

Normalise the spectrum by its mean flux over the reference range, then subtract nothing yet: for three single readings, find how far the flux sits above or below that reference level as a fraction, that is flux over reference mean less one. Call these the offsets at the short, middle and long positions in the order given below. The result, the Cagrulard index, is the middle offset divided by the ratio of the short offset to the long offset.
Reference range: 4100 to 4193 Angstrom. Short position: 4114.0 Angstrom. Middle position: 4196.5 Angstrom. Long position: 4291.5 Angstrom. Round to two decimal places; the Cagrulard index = 0.08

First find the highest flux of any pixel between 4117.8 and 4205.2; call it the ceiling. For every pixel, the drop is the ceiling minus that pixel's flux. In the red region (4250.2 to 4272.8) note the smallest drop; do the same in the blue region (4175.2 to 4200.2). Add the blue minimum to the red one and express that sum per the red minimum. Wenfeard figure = 3.4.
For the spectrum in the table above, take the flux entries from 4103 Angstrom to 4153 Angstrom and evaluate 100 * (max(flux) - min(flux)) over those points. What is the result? 979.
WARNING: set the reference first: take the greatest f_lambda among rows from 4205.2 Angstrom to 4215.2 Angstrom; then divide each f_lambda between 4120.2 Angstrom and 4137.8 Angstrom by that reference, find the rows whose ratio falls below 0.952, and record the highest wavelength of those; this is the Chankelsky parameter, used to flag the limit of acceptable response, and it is 4134.0 Angstrom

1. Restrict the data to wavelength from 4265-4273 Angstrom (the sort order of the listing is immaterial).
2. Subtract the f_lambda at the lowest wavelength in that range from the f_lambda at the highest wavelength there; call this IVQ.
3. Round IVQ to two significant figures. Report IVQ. -6.3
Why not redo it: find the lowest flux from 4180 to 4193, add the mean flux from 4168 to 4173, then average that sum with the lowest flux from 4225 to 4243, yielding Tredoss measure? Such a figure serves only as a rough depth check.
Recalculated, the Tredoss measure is 68.7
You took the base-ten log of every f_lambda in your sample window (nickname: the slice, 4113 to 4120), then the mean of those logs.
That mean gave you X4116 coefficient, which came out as 1.71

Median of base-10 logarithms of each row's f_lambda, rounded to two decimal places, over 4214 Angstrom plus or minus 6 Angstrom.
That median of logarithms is 1.71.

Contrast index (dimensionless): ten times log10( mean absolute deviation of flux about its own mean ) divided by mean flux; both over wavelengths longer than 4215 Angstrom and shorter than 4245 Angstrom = 0.051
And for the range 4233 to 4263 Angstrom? -0.016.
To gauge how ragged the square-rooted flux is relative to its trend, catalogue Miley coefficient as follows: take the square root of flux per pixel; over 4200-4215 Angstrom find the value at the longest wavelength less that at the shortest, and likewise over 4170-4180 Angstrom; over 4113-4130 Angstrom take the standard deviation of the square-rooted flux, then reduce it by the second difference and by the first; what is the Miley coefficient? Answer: -0.3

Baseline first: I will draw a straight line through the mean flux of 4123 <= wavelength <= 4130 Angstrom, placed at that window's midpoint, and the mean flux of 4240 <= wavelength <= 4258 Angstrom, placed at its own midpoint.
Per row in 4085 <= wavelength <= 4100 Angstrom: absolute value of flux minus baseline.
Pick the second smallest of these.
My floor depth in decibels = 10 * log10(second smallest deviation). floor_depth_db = 2.6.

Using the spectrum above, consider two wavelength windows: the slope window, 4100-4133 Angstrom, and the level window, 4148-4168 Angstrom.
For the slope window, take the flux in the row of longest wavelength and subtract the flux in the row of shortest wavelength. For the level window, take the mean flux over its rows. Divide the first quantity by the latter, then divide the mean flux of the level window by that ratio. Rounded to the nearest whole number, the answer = 285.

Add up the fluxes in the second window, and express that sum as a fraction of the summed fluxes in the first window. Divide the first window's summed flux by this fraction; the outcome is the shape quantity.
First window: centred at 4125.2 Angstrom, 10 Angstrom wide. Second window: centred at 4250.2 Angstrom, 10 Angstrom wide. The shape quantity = 200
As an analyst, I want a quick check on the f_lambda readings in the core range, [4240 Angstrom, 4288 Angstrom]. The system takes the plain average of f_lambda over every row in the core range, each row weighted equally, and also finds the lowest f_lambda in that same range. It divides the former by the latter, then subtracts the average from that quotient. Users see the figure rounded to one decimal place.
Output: -47.3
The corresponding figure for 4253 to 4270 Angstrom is -47.7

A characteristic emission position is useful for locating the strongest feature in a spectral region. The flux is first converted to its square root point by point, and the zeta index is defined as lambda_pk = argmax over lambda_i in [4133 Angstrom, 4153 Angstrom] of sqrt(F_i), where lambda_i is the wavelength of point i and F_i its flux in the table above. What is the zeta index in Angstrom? 4139.0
